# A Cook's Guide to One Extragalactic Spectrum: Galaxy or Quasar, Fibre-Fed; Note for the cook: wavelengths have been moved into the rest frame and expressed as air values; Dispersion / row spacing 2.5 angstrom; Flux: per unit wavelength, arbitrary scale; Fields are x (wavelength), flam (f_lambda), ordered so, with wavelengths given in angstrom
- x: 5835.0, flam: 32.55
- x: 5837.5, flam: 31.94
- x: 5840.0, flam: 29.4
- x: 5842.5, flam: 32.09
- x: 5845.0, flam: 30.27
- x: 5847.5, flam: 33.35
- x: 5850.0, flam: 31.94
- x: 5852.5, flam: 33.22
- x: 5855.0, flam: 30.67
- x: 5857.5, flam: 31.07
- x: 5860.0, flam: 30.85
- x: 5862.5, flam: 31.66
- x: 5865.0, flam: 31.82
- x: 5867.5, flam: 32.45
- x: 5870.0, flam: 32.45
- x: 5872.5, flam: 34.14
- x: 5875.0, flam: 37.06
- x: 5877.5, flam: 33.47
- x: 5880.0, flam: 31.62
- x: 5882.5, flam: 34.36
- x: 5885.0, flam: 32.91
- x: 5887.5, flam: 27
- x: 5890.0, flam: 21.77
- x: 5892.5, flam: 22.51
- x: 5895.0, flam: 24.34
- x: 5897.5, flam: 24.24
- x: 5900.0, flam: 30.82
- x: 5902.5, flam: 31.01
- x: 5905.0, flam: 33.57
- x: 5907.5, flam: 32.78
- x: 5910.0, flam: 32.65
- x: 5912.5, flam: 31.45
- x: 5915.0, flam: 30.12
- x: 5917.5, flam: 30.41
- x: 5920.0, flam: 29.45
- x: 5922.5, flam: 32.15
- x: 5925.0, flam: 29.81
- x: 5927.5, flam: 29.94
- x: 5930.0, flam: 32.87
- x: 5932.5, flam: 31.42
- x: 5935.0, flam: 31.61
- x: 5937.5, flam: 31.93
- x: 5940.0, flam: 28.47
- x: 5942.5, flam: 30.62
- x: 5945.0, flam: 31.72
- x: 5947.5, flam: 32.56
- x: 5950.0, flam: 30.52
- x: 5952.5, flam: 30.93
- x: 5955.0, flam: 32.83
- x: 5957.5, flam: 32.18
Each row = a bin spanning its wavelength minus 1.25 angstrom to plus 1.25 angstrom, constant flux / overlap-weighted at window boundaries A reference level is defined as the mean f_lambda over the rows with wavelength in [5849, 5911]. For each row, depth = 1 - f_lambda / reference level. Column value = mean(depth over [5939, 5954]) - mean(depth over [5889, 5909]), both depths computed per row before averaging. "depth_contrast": -0.10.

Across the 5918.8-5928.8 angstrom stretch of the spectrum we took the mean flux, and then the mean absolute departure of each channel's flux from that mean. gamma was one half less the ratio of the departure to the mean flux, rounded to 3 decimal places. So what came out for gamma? 0.470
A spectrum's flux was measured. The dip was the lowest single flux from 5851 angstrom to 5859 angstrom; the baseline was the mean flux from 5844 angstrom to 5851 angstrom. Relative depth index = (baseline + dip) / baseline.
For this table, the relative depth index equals 1.96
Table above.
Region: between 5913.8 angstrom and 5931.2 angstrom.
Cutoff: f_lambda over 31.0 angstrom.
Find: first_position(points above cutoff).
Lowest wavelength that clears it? 5922.5 angstrom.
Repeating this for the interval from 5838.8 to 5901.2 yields 5842.5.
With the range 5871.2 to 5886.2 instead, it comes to 5872.5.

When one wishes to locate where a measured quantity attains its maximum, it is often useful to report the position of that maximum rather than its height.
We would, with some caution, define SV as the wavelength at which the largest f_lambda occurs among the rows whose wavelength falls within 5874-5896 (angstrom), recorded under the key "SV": 5875.0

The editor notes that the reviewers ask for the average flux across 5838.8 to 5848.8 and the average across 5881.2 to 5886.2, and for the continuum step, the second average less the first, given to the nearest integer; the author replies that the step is 2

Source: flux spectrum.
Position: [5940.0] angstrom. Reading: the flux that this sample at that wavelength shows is 28.47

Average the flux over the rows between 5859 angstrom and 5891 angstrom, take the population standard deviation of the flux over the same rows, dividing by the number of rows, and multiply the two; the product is 114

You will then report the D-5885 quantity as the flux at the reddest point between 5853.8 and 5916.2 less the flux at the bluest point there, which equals -0.55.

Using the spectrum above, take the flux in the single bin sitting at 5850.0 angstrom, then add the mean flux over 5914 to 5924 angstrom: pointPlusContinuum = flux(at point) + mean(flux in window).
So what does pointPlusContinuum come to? 62.5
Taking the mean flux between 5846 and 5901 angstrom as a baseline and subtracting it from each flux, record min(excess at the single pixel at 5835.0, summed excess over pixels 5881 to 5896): -21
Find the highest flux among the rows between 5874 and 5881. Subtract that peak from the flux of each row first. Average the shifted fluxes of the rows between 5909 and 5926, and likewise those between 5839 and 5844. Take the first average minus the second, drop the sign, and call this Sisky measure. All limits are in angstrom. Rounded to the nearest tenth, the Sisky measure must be 0.1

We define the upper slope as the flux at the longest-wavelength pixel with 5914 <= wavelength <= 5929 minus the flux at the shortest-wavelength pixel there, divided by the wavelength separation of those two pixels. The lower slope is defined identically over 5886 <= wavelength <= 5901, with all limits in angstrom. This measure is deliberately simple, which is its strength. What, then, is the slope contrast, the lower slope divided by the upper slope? -21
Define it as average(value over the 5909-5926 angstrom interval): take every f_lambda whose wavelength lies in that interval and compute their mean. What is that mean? 30.9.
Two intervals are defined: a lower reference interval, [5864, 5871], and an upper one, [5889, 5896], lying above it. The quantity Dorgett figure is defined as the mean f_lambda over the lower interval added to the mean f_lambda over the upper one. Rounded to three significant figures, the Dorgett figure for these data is 55.1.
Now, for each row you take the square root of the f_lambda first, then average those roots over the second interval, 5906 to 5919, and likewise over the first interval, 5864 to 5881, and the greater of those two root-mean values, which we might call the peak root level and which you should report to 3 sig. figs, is 5.77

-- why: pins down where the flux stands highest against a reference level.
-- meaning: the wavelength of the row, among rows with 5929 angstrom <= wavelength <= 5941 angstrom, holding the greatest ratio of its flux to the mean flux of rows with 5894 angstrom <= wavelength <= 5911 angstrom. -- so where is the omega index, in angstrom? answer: 5930.0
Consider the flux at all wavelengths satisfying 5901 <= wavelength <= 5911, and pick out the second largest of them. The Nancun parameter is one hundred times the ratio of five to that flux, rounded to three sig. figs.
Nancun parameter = 15.3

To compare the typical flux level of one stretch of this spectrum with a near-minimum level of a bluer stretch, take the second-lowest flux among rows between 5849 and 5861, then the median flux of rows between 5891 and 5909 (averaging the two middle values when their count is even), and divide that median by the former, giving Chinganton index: 1.00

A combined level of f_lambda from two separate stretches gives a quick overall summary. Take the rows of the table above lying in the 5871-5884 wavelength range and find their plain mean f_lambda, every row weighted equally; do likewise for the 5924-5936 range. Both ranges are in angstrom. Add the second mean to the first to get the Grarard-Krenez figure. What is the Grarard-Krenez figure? 65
